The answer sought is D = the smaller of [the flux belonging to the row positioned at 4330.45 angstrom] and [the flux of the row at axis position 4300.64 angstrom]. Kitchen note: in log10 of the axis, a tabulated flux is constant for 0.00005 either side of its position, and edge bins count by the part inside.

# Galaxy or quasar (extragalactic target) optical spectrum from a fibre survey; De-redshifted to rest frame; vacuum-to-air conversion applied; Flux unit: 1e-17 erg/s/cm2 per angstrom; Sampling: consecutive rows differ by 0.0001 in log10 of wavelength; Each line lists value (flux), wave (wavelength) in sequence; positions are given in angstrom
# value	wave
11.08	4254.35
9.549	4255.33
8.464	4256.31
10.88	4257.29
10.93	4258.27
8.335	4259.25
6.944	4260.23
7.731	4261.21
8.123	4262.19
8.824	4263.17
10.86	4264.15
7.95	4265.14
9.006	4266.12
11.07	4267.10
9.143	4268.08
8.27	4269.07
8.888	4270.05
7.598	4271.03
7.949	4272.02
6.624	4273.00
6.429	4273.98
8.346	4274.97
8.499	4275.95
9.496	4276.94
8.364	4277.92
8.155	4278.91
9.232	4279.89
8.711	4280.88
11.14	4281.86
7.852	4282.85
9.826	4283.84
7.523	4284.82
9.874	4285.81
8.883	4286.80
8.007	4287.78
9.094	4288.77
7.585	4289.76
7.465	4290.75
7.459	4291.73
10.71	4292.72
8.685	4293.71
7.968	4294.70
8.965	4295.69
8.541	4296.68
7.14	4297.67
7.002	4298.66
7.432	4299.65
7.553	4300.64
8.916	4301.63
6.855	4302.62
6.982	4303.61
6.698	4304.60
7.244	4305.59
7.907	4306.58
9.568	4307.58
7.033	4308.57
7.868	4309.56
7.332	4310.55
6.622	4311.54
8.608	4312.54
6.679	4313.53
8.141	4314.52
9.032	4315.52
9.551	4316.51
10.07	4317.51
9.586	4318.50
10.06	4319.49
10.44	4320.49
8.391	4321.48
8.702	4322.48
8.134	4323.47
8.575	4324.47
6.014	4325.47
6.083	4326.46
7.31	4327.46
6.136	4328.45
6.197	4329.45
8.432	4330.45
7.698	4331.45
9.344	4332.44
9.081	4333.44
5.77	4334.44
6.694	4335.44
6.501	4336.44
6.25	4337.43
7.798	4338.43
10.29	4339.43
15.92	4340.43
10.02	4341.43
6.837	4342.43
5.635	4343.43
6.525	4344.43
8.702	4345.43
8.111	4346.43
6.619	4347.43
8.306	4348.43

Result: 7.6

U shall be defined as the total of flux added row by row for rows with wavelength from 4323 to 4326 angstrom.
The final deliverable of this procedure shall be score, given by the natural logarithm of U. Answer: 3.12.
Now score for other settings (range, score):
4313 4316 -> 3.17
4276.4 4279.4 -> 3.26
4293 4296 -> 3.24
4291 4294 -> 3.29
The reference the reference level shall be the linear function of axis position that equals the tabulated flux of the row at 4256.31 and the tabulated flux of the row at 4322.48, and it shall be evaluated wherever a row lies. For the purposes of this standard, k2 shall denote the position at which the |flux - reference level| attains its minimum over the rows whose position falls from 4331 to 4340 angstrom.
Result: 4333.44 angstrom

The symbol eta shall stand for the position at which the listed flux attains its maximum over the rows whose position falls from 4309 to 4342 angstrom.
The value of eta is 4340.43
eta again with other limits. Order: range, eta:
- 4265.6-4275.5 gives 4267.10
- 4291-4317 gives 4292.72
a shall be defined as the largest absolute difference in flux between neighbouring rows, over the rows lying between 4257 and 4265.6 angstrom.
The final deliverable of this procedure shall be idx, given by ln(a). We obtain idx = 1.07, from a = 2.9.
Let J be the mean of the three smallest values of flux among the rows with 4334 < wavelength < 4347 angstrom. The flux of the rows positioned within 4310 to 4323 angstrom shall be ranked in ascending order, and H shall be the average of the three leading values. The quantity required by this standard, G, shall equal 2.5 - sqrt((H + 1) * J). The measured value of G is -4.3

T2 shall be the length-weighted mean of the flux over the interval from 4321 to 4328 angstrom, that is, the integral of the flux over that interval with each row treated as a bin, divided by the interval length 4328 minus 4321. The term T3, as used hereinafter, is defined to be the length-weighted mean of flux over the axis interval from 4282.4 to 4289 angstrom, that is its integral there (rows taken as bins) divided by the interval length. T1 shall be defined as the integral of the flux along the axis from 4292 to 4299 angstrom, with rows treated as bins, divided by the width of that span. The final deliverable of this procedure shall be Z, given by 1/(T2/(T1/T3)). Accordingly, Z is 0.127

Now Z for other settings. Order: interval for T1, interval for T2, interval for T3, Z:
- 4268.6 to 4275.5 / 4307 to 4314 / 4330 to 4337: 0.132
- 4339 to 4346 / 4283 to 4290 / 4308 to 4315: 0.140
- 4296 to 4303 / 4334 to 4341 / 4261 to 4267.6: 0.099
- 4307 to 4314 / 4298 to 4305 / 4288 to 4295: 0.124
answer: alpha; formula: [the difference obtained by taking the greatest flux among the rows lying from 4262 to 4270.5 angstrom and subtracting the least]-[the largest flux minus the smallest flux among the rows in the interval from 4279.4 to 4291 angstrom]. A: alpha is -0.6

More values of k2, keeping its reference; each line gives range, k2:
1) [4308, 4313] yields 4312.54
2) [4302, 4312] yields 4306.58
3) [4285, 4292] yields 4286.80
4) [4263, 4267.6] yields 4263.17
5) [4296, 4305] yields 4296.68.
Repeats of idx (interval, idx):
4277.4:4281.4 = 0.07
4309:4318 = 0.69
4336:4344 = 1.77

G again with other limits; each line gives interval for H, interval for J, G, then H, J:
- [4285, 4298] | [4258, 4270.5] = -5.4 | 7.4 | 7.5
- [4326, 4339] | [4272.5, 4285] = -4.4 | 6.0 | 6.9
